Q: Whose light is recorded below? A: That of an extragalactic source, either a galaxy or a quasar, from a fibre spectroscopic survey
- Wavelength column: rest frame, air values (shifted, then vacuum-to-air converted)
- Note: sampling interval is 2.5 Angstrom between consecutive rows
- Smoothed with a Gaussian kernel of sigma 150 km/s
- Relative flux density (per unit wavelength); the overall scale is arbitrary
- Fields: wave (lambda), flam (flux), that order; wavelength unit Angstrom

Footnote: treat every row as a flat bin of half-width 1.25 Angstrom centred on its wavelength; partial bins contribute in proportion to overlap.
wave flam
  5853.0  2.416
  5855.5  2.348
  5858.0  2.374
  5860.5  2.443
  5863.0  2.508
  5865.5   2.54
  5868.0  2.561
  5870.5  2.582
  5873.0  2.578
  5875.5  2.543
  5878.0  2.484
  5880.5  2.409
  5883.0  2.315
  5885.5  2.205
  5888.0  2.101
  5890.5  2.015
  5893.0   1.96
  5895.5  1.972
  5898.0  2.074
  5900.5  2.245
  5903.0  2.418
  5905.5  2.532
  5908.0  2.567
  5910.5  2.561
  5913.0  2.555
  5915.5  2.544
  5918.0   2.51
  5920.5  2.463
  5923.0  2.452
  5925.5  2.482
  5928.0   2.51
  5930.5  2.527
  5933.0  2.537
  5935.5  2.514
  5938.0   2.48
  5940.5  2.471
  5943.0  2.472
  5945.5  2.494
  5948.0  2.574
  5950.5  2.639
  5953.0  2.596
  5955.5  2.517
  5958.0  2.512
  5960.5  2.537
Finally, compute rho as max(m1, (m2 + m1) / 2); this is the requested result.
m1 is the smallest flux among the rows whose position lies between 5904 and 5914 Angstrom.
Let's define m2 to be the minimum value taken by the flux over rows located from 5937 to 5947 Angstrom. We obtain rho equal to 2.53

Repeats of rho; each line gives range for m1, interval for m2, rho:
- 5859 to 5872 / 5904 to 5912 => 2.49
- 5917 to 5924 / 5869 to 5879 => 2.47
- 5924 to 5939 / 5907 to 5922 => 2.48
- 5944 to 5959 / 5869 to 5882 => 2.49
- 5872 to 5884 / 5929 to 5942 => 2.39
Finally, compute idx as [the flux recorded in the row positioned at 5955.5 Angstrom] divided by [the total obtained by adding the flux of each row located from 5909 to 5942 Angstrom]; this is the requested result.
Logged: 0.077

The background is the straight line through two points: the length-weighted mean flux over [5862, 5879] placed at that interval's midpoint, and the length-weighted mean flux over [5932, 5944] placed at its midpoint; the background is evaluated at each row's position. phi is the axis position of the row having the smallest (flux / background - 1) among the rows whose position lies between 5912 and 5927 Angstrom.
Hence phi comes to 5923.0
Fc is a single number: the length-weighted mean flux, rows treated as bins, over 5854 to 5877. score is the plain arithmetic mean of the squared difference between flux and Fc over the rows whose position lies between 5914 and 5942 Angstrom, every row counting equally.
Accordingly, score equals 0.001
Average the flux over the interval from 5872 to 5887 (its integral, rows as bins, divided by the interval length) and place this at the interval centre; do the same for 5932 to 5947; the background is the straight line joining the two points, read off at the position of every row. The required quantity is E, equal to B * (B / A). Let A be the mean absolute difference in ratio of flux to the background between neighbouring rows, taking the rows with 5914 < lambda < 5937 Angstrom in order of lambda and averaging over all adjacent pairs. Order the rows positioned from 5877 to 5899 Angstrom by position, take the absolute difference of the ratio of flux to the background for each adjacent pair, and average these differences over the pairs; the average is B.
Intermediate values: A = 0.0101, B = 0.034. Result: 0.111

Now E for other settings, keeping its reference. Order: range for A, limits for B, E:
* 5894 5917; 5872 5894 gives 0.035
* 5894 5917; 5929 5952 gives 0.005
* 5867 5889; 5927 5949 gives 0.003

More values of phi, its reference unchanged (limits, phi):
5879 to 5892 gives 5890.5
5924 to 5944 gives 5940.5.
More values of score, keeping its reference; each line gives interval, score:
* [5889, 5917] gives 0.096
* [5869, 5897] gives 0.099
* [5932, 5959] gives 0.004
